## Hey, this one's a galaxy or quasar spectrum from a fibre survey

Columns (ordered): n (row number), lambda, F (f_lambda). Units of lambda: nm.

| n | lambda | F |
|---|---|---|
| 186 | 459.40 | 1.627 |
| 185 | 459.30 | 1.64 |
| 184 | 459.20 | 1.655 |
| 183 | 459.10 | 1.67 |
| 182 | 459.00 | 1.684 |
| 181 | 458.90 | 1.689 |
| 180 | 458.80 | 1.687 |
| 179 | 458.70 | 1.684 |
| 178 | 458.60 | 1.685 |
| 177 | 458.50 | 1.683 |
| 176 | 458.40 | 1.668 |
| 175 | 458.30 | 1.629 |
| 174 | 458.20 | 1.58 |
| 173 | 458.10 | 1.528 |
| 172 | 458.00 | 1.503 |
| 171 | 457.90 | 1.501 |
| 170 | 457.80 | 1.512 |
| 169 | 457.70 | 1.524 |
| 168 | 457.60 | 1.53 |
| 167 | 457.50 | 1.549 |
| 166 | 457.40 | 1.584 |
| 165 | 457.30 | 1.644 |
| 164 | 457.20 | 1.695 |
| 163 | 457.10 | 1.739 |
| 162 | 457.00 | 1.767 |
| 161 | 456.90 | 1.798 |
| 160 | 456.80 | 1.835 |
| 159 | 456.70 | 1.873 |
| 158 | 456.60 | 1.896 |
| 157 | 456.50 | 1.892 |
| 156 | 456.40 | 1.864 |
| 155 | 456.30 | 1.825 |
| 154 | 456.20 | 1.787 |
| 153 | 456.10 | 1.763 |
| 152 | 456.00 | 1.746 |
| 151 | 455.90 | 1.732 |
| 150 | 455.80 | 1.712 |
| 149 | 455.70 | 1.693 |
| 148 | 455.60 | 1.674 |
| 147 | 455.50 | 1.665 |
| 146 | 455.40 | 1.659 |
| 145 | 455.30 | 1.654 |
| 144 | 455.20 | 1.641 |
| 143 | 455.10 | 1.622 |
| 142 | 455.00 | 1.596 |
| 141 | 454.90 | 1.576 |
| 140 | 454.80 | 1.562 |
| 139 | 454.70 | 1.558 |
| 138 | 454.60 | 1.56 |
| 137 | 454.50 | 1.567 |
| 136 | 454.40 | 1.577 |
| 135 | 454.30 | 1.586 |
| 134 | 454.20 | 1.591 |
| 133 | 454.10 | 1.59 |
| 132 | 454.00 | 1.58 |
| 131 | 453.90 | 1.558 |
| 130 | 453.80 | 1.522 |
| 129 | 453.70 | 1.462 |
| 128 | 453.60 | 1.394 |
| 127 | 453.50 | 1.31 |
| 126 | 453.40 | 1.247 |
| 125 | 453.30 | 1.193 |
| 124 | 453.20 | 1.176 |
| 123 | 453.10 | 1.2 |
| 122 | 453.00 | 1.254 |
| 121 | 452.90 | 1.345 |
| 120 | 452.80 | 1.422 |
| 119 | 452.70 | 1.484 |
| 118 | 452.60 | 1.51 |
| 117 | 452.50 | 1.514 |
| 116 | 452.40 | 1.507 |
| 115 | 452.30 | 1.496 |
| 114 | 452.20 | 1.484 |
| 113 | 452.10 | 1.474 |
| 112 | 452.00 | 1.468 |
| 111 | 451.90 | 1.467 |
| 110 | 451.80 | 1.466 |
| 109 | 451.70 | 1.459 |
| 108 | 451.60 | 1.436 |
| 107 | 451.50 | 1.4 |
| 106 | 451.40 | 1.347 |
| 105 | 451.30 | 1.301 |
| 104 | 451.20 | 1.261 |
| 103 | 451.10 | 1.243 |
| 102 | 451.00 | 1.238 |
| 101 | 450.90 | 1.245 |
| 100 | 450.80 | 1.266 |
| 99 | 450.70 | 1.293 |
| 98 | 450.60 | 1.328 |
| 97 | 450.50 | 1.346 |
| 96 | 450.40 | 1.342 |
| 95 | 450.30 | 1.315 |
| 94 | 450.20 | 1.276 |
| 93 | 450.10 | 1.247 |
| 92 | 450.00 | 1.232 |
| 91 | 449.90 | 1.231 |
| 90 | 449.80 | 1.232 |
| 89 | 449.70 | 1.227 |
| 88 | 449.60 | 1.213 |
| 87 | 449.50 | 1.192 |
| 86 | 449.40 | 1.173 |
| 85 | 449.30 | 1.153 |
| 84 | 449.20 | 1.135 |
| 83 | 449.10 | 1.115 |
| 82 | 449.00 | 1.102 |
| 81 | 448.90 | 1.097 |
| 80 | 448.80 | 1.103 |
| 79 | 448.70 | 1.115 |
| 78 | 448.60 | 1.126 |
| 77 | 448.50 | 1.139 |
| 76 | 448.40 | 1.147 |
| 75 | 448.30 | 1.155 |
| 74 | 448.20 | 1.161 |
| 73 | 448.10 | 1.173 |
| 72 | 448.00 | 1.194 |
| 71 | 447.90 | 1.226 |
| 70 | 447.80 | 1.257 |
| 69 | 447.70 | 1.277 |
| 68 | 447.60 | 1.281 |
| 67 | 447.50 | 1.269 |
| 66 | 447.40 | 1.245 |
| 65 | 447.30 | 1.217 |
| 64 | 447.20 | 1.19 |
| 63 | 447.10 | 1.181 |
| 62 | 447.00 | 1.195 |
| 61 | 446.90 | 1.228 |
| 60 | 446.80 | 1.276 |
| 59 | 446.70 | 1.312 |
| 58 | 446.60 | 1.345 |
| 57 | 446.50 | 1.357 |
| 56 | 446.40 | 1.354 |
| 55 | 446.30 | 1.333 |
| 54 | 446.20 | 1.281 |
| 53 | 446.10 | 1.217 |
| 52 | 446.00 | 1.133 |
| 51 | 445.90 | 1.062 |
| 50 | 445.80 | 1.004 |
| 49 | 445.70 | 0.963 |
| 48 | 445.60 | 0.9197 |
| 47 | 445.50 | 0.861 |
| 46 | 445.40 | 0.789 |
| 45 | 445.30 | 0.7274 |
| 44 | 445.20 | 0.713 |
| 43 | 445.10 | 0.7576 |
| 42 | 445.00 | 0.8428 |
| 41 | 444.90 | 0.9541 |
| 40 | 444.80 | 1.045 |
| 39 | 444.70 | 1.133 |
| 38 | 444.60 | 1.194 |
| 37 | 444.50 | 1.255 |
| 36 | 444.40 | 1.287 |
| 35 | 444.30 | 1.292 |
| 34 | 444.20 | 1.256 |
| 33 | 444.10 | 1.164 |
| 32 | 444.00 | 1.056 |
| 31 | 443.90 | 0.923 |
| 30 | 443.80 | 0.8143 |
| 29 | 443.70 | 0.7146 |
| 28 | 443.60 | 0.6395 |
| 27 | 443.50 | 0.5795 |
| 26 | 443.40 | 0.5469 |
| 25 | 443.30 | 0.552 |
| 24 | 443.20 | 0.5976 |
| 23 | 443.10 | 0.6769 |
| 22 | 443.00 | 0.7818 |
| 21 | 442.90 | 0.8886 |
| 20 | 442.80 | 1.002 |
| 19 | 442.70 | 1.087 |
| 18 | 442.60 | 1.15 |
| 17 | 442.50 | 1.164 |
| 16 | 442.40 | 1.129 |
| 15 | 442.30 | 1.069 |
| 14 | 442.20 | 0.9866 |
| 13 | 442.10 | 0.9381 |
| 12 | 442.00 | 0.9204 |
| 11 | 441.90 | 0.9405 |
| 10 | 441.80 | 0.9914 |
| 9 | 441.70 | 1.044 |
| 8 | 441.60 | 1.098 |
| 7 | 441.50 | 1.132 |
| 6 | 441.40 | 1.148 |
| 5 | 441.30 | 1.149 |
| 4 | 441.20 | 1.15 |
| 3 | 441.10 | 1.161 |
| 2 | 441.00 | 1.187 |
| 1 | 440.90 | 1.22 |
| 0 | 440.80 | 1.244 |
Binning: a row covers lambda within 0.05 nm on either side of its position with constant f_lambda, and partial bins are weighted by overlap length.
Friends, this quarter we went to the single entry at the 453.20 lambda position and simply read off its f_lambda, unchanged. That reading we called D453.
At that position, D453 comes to 1.176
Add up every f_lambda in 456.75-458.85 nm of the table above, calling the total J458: 34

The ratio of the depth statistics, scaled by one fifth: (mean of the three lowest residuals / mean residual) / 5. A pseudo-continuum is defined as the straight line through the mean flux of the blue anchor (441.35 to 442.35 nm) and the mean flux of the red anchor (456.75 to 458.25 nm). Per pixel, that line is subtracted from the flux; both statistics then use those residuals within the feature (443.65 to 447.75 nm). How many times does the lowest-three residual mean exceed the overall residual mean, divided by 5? 1.3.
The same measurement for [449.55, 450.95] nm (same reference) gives 0.3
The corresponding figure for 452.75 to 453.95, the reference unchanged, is 0.4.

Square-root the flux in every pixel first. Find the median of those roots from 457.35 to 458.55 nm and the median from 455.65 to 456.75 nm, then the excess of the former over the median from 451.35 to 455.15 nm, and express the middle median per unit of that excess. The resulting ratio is 59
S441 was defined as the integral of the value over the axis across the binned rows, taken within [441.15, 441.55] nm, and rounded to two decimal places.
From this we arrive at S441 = 0.46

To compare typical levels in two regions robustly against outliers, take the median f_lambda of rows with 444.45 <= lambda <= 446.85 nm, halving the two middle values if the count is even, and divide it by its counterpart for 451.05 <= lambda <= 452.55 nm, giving 0.75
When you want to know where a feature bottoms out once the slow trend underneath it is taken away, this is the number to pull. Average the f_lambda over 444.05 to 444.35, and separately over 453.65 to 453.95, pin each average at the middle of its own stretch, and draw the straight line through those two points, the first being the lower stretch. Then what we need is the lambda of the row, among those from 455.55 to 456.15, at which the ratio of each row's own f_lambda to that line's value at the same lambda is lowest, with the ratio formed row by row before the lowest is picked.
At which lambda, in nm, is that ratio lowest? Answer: 455.60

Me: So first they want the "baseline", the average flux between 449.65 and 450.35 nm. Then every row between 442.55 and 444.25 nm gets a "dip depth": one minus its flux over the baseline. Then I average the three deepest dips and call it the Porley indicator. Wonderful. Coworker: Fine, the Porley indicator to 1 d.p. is 0.6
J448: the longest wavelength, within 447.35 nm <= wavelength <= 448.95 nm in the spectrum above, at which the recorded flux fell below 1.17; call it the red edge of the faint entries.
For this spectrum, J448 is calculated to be 448.90 nm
